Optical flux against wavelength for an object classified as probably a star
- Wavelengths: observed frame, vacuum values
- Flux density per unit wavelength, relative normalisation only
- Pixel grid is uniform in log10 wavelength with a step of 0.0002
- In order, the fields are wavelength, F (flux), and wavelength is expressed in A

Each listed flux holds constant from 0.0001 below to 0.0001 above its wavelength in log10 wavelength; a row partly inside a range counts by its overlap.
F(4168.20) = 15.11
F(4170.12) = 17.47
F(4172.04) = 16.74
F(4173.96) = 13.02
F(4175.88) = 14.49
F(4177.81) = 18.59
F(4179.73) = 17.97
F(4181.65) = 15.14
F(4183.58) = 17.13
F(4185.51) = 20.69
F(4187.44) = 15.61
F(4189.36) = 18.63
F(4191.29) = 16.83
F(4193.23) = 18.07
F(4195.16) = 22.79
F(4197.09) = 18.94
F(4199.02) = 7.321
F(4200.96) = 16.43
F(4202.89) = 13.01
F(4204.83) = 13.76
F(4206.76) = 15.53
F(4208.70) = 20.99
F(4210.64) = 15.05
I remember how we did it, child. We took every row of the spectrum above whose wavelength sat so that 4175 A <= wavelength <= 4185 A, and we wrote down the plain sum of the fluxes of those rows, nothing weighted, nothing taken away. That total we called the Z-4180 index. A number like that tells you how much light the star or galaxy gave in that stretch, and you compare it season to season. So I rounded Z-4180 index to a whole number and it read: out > 83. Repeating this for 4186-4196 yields 92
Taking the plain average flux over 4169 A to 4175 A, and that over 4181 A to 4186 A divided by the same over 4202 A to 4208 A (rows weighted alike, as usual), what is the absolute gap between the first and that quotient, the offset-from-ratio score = 14.5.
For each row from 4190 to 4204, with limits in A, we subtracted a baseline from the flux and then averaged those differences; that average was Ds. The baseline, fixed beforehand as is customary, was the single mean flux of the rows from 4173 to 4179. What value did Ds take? 0.8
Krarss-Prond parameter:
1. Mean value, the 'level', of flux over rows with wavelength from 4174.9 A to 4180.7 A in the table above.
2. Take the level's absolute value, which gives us 17.0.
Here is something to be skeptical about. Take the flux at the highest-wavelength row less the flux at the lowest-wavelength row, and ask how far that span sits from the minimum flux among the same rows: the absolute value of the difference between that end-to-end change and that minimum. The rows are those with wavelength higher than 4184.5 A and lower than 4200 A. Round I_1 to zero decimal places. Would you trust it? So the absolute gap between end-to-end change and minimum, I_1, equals 21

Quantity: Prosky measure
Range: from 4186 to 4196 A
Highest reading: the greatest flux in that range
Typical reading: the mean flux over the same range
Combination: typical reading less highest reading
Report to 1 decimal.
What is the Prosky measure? -4.4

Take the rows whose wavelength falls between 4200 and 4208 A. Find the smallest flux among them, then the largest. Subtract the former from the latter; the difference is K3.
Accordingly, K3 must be 3.4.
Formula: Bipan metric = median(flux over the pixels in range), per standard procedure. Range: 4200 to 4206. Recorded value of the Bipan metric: 13.8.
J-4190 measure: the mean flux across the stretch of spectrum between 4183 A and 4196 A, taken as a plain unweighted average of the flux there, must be 18.5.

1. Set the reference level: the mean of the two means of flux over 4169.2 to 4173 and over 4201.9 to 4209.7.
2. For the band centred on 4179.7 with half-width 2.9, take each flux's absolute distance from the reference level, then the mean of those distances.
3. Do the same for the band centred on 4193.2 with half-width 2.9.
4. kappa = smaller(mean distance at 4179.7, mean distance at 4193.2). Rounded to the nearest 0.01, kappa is 1.65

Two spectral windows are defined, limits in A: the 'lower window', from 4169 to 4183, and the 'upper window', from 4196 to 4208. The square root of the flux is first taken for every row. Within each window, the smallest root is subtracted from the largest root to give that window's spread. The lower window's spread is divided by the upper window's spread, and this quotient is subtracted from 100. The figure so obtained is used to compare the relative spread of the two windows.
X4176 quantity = 99.6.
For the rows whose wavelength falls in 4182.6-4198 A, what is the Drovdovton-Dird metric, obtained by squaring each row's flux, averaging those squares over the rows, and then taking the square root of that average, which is 18.71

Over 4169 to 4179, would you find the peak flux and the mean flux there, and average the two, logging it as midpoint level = 17.3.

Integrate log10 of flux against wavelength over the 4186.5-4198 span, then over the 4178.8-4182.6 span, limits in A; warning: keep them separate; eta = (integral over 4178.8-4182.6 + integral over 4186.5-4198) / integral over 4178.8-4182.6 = 4.1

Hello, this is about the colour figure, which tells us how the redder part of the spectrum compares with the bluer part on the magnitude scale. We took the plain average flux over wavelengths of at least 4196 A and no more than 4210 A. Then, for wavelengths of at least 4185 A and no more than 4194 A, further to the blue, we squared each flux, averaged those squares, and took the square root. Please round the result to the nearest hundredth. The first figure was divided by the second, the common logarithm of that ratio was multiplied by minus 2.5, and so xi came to 0.19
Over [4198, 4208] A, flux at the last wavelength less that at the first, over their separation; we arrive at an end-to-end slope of 1.06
